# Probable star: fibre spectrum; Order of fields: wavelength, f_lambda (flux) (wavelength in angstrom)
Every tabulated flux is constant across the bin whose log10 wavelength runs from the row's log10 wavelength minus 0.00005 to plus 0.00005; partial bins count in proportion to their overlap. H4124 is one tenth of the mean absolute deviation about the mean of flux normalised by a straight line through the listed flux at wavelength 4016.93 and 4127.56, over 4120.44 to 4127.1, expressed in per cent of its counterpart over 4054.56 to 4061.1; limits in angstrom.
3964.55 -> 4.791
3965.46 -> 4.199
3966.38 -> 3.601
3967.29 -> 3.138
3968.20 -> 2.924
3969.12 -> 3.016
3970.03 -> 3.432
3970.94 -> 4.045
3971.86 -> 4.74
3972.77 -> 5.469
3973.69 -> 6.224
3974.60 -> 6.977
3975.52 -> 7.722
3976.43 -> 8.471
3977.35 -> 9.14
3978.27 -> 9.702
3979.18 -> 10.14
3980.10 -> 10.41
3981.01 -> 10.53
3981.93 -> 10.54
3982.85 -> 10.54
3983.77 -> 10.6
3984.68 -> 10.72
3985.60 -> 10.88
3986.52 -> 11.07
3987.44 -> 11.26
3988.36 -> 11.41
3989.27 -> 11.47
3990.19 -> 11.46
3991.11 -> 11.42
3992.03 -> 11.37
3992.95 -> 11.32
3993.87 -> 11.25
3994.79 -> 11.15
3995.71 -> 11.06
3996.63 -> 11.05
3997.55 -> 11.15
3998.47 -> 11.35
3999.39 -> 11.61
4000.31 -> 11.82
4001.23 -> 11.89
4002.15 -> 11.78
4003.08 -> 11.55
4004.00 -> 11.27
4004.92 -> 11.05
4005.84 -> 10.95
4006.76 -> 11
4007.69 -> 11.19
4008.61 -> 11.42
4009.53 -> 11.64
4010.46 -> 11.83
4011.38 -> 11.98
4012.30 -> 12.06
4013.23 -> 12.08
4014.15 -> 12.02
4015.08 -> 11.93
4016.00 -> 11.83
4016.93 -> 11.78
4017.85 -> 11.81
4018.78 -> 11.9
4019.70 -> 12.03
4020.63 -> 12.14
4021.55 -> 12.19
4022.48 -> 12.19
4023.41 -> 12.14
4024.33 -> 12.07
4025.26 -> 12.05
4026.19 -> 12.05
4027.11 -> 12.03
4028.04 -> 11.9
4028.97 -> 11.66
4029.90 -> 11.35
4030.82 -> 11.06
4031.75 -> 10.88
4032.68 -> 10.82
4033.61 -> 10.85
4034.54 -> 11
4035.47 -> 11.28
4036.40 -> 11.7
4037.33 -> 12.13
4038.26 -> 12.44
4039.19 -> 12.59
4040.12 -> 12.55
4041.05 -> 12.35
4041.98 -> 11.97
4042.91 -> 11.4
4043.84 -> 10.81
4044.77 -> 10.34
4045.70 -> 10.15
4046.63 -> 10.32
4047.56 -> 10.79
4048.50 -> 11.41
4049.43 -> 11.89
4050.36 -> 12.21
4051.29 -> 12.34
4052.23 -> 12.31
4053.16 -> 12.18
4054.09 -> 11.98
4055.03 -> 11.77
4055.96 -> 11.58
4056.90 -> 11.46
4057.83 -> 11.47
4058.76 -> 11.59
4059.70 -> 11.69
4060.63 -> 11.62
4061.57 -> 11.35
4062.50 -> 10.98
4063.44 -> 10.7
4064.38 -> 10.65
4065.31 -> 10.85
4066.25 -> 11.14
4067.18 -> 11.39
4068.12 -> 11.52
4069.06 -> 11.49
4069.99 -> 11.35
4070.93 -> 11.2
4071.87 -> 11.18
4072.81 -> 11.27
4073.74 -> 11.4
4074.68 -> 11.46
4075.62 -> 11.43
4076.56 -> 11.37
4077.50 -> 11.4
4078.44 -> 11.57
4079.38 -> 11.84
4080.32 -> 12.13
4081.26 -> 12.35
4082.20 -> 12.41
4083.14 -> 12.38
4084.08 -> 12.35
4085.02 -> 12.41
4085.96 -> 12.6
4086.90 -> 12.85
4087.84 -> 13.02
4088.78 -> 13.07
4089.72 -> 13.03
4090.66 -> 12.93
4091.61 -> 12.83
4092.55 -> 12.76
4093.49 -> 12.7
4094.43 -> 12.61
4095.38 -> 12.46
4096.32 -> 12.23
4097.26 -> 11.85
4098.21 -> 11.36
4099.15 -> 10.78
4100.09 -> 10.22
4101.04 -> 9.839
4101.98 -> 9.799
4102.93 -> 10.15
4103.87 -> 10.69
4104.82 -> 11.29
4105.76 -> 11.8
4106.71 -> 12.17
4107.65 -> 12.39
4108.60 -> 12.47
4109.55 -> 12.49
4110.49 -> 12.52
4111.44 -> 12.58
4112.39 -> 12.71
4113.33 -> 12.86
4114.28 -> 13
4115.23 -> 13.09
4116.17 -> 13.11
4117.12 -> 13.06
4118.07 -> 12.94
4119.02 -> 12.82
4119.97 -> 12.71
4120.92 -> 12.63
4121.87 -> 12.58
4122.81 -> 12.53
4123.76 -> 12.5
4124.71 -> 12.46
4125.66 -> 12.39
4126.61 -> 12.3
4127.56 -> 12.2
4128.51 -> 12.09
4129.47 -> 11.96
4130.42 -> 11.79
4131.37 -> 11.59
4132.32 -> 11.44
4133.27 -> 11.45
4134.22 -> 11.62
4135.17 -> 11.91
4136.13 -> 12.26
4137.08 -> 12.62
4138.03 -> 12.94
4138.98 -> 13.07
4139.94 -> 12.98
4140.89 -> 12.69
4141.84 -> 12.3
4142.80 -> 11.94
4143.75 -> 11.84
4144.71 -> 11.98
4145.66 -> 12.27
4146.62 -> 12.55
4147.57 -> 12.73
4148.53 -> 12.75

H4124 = 11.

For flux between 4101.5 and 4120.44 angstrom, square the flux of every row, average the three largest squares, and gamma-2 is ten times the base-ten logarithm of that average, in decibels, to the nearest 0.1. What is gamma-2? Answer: 22.3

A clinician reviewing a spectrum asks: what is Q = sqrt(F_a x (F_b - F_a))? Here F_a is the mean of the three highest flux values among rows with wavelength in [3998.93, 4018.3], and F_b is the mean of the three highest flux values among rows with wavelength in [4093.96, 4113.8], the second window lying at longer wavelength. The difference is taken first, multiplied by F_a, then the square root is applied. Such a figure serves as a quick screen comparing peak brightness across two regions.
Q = 2.8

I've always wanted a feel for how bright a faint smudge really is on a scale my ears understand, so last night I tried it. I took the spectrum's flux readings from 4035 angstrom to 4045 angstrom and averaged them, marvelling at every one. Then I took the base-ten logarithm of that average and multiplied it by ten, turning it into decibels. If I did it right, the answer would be 10.7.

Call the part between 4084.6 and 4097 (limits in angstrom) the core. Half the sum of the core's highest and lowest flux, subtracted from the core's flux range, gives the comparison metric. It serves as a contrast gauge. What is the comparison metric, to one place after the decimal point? -11.8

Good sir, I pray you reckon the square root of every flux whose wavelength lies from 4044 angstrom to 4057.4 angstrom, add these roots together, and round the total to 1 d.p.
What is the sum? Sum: 47.4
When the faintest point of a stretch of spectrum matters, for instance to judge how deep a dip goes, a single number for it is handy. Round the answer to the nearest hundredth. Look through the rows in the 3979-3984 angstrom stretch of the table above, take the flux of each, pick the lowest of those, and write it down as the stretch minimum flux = 10.14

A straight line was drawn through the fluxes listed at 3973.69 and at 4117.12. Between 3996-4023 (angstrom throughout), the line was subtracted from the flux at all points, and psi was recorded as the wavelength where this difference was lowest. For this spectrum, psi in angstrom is 4005.84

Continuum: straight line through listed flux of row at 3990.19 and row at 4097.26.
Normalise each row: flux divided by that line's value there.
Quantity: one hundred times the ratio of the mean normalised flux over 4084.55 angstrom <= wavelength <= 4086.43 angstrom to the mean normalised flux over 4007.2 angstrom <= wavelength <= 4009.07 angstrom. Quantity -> 108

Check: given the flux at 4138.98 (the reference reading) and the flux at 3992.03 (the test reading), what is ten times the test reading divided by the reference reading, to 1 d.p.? 8.7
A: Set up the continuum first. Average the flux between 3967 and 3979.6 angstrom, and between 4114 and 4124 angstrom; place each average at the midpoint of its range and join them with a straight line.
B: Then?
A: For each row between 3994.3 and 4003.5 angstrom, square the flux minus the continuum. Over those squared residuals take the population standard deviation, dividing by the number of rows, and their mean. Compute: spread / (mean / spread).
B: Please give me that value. 0.2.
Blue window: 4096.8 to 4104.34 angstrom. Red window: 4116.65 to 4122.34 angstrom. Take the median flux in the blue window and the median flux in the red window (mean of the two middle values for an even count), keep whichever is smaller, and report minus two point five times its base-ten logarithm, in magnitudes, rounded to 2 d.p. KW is -2.55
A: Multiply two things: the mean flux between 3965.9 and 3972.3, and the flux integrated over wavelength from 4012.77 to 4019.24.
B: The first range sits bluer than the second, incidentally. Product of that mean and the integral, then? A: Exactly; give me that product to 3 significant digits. 274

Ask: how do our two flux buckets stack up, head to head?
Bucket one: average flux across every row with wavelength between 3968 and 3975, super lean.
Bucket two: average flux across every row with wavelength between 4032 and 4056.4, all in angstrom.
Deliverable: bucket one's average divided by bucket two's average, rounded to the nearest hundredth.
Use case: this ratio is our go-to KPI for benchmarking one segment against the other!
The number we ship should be 0.40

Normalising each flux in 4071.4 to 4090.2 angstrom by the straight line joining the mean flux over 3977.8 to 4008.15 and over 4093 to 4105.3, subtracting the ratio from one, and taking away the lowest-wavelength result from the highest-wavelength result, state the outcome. -0.16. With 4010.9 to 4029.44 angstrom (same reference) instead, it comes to 0.03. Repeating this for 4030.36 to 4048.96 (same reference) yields -0.03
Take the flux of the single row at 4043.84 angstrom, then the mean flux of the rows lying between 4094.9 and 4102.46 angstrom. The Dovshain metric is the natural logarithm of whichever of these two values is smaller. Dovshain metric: 2.38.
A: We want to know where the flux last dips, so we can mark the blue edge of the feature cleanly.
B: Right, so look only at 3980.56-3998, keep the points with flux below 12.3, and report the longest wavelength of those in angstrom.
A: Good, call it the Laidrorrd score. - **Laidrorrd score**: 3997.55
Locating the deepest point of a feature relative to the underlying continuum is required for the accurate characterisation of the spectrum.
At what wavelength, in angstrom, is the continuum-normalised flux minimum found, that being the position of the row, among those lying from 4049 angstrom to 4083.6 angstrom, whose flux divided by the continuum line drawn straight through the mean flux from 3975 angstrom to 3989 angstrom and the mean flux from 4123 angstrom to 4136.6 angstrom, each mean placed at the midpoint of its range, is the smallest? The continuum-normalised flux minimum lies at 4064.38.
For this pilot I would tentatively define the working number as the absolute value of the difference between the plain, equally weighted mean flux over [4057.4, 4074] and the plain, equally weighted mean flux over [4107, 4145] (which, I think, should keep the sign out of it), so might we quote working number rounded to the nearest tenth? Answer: 1.2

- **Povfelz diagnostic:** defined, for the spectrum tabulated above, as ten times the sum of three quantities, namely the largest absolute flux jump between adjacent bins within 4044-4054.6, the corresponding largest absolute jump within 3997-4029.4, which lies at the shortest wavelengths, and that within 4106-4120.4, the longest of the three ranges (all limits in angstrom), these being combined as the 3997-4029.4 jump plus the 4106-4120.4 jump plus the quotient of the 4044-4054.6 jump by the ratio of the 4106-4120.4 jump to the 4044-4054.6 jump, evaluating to 22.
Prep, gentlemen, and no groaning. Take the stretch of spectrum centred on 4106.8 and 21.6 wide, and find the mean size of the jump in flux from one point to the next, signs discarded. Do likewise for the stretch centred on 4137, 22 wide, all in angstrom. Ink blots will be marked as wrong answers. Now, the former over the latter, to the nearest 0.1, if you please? 1.3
